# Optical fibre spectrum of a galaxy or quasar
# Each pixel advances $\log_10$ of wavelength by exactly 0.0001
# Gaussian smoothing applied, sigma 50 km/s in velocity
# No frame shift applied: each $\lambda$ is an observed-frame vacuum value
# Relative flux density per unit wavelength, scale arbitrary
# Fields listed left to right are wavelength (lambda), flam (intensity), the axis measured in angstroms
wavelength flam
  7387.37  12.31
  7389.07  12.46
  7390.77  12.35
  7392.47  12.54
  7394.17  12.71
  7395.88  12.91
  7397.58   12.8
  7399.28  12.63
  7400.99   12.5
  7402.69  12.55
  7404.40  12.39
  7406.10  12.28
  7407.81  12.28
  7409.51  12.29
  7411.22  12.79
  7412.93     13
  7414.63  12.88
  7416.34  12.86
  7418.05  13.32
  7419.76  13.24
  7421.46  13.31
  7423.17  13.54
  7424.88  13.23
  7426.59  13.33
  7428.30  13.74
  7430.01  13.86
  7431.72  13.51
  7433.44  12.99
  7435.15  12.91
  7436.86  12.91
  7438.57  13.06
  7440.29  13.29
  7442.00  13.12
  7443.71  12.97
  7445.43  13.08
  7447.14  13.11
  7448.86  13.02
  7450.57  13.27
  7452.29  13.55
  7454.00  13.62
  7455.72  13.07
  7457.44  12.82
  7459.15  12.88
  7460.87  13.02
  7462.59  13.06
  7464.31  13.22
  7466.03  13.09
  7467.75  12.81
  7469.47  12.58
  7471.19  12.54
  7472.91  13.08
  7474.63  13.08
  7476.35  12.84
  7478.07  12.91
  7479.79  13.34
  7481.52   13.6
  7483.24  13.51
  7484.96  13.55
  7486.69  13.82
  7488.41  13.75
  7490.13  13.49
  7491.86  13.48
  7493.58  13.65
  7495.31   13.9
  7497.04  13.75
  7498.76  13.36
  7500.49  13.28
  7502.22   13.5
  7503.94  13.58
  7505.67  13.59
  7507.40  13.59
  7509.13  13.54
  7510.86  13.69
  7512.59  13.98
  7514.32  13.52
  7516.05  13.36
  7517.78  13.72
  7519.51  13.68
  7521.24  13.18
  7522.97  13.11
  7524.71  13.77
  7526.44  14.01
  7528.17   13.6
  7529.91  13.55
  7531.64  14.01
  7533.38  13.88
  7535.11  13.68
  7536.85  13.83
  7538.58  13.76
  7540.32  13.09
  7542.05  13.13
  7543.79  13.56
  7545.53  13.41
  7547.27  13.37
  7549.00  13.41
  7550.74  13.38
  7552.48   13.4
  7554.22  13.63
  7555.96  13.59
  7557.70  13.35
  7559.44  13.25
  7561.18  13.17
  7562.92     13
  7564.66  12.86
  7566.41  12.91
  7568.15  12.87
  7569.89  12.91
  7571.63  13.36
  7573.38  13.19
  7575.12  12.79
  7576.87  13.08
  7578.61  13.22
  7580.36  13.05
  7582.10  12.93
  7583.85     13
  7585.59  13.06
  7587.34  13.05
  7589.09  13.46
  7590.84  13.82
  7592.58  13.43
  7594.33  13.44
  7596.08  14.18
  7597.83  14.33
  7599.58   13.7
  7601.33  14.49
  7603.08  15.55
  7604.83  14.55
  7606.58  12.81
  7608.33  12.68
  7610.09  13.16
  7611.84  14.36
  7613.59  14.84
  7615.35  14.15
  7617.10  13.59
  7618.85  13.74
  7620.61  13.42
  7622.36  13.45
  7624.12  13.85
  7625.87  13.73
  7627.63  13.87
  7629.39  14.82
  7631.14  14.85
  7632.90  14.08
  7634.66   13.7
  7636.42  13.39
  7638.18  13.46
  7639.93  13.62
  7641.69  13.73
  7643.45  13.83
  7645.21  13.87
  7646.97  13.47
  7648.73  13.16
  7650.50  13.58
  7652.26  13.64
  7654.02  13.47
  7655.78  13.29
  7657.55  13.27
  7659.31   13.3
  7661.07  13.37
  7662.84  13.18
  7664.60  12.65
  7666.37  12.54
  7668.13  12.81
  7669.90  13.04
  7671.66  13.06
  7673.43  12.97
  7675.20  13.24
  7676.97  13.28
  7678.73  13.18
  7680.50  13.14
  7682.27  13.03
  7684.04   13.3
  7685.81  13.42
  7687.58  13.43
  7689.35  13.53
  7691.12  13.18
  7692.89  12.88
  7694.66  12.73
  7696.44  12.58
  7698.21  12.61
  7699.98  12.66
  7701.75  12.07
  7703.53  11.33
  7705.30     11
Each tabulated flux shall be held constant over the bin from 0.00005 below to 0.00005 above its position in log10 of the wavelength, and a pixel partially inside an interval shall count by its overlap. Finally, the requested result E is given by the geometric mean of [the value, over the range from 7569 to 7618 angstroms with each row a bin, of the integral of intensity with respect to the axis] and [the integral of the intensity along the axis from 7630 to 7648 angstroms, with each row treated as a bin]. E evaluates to 407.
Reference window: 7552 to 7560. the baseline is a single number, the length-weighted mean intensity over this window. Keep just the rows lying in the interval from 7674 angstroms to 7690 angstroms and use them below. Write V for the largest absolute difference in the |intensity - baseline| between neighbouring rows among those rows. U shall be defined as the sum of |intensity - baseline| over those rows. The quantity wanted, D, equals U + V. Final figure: 1.9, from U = 1.7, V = 0.27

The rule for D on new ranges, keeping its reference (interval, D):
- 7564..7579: 4.3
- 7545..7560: 1.0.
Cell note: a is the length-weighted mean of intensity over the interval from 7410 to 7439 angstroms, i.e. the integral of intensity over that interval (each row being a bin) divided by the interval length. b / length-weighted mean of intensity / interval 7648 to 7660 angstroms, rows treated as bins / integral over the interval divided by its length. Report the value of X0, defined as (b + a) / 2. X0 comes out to 13.3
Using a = 13.2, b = 13.4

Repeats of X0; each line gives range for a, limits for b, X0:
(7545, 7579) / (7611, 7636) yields 13.6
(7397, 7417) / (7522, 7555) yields 13.1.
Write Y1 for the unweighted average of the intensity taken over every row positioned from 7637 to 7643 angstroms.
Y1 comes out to 13.6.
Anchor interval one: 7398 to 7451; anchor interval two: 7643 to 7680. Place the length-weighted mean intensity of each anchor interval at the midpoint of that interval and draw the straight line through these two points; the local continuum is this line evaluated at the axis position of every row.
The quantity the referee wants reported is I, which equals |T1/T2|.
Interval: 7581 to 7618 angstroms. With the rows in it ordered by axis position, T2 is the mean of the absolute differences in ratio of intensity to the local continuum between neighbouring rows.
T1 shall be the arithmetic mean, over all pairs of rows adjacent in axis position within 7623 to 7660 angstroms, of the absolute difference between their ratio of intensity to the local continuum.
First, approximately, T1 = 0.018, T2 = 0.0415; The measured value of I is 0.43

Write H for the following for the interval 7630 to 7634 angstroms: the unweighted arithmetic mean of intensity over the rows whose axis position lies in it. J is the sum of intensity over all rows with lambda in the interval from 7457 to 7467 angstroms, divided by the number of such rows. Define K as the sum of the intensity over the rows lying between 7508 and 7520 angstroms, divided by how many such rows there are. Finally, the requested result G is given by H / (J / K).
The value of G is 15.2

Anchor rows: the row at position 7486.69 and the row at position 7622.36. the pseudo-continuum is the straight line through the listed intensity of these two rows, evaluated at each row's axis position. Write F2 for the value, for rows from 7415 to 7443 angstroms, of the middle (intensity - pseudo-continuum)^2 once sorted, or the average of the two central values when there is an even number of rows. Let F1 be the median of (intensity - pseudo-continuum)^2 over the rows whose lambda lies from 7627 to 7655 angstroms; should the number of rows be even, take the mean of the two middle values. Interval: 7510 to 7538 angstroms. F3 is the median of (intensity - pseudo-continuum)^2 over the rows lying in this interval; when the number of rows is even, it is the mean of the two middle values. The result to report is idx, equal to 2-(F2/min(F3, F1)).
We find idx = -16.0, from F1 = 0.08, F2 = 0.52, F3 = 0.03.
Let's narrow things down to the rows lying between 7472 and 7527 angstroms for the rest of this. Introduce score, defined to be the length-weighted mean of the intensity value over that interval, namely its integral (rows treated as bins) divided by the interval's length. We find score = 13.5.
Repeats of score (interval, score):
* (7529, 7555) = 13.5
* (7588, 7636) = 13.9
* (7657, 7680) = 13.1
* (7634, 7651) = 13.6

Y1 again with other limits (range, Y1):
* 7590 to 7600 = 13.8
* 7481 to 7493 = 13.6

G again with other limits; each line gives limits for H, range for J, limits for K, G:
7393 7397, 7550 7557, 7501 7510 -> 12.9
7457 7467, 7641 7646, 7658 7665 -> 12.4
